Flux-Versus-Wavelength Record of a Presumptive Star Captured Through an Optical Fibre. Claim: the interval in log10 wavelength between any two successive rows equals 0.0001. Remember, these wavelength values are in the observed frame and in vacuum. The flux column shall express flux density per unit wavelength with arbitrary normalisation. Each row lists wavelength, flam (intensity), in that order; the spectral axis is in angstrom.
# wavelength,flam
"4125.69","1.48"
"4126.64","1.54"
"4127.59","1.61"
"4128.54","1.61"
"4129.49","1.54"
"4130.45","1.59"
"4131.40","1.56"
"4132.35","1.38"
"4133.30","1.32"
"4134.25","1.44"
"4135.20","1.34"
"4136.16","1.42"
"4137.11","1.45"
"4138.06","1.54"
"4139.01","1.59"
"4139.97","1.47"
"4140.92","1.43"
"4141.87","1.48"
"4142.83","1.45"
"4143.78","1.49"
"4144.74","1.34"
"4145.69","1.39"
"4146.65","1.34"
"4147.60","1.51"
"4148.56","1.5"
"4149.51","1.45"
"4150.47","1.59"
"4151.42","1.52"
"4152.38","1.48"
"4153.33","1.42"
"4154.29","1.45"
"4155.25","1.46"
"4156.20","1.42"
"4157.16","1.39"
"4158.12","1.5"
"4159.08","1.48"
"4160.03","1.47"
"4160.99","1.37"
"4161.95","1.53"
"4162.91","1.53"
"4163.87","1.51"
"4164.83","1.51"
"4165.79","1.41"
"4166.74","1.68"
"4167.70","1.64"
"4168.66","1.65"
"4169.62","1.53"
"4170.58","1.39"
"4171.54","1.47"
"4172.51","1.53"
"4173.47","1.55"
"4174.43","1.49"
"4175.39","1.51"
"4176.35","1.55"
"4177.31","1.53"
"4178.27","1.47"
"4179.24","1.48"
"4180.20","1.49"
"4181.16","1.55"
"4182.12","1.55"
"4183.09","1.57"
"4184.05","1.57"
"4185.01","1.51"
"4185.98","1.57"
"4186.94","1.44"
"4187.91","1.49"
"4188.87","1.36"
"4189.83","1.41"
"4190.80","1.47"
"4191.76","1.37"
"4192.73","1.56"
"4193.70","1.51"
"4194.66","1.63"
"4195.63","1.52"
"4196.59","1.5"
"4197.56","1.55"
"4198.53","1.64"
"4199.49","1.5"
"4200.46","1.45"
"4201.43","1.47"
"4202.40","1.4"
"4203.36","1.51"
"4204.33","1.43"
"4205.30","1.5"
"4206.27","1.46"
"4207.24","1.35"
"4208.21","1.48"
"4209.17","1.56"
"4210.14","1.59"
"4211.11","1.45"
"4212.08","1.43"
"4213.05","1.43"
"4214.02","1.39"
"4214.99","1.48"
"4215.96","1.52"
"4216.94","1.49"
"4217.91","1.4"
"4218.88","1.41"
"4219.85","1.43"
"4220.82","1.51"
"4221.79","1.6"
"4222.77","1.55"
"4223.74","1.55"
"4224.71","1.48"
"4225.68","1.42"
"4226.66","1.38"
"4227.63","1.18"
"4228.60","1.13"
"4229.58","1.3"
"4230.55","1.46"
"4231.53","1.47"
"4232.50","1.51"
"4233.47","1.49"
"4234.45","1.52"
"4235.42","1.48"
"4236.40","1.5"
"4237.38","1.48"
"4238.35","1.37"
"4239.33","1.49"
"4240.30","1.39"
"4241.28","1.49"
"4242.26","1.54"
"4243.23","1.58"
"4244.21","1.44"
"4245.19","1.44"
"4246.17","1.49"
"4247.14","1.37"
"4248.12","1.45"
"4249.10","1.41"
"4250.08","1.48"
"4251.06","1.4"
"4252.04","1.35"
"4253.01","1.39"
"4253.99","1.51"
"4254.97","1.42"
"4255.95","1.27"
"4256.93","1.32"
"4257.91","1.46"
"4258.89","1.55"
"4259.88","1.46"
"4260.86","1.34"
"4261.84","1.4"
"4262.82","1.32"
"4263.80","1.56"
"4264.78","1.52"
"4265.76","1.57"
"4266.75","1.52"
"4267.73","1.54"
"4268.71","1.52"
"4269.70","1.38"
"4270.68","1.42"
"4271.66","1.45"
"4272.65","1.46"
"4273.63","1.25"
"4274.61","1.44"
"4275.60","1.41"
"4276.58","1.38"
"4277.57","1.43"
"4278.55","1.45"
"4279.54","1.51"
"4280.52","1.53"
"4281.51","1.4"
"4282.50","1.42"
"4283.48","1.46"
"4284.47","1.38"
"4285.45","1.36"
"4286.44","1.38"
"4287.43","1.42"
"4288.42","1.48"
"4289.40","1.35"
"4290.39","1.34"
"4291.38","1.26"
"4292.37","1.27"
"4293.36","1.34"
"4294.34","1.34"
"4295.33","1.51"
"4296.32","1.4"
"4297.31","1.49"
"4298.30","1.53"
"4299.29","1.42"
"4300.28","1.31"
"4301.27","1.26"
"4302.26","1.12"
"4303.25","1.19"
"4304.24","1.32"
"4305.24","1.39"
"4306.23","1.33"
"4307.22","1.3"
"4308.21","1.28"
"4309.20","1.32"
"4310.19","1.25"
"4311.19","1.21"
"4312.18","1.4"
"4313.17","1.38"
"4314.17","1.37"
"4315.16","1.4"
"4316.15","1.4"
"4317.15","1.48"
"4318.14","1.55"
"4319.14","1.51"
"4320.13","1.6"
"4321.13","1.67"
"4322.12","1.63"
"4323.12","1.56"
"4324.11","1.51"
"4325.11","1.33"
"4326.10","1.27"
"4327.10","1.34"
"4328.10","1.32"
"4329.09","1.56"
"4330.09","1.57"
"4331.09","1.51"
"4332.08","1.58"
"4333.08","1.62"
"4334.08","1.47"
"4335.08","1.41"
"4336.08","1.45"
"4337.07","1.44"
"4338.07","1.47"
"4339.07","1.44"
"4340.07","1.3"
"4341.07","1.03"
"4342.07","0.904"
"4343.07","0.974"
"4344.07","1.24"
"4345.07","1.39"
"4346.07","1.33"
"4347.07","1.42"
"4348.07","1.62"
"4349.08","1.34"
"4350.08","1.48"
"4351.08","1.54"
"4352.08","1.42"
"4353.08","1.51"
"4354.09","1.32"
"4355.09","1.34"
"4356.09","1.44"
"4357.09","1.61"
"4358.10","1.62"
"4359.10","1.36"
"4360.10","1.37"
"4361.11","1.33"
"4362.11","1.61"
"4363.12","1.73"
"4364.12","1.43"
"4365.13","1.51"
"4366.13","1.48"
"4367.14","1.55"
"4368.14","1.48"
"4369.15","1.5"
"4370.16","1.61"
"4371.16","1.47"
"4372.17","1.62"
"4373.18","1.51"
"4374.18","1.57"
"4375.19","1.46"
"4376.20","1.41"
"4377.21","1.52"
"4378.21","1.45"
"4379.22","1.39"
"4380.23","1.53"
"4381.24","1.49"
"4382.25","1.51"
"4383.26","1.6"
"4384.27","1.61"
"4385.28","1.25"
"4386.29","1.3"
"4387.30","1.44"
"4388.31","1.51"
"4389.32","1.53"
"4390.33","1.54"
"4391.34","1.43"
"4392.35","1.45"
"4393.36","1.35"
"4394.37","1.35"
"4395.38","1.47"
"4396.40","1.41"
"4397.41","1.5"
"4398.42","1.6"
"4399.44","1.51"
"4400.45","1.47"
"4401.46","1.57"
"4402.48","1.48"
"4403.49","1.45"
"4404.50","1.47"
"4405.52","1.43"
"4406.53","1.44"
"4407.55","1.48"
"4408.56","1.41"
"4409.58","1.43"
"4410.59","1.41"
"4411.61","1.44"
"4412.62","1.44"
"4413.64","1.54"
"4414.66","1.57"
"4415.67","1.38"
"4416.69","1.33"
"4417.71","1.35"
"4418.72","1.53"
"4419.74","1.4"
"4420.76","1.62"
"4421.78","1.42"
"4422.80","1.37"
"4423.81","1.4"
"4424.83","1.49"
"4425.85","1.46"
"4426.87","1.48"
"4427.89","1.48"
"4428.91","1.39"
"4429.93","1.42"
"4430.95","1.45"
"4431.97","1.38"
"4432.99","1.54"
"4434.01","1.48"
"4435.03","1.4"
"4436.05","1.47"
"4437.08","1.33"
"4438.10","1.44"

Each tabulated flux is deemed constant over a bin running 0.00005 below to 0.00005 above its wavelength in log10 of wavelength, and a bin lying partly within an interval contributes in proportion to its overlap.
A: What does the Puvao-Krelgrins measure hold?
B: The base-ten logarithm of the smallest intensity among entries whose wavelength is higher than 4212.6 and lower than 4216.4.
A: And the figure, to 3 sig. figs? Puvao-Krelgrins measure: 0.143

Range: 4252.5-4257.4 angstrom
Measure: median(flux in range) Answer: 1.39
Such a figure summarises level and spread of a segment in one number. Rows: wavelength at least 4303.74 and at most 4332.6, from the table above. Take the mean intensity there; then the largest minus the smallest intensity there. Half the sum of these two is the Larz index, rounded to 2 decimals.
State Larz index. 0.94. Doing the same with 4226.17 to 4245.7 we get 0.94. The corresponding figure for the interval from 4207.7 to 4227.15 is 0.85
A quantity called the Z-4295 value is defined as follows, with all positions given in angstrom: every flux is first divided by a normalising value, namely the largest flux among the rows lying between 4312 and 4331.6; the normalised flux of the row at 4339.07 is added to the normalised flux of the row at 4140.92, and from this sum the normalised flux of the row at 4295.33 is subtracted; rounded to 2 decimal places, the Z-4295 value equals 0.81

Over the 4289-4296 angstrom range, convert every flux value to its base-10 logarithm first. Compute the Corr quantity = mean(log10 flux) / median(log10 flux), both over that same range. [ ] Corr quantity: 1.01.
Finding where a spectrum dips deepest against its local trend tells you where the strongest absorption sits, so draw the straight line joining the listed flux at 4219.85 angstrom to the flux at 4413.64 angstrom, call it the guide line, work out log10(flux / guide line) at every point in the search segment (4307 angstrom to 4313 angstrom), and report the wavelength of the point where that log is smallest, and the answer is 4311.19 angstrom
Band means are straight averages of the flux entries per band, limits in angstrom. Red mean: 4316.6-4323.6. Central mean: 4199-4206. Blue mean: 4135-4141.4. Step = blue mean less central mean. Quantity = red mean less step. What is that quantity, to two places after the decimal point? 1.57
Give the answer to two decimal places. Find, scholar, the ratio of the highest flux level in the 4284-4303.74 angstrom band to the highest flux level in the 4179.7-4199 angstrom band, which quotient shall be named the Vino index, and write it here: 0.93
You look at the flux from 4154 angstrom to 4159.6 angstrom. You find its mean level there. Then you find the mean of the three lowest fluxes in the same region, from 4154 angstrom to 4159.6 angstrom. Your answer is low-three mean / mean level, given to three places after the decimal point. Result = 0.979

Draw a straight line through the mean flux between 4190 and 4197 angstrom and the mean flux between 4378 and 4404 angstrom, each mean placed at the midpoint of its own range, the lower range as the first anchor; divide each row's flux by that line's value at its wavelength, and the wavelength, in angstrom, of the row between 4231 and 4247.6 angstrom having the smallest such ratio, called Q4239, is 4238.35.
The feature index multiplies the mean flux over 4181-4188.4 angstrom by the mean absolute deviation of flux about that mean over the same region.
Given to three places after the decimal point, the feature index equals 0.059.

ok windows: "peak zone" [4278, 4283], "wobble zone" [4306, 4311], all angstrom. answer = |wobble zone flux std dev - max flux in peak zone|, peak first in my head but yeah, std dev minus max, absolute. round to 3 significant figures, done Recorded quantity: 1.50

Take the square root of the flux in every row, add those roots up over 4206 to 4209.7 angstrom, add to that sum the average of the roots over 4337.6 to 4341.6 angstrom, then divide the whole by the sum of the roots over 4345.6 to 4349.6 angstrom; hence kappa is 1.25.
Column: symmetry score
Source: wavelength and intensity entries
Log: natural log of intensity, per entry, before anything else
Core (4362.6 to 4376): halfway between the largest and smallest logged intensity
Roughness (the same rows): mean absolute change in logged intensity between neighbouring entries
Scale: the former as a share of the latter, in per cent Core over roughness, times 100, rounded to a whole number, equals 670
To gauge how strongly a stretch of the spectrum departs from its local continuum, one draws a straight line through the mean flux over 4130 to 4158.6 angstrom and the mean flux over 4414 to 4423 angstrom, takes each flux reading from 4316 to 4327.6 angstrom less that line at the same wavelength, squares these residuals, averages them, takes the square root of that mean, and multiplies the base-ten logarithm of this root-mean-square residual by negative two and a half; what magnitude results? 2.2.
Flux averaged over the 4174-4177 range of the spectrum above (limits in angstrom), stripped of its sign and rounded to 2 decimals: 1.52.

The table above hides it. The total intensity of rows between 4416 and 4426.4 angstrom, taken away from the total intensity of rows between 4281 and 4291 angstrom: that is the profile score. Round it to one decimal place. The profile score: -0.4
